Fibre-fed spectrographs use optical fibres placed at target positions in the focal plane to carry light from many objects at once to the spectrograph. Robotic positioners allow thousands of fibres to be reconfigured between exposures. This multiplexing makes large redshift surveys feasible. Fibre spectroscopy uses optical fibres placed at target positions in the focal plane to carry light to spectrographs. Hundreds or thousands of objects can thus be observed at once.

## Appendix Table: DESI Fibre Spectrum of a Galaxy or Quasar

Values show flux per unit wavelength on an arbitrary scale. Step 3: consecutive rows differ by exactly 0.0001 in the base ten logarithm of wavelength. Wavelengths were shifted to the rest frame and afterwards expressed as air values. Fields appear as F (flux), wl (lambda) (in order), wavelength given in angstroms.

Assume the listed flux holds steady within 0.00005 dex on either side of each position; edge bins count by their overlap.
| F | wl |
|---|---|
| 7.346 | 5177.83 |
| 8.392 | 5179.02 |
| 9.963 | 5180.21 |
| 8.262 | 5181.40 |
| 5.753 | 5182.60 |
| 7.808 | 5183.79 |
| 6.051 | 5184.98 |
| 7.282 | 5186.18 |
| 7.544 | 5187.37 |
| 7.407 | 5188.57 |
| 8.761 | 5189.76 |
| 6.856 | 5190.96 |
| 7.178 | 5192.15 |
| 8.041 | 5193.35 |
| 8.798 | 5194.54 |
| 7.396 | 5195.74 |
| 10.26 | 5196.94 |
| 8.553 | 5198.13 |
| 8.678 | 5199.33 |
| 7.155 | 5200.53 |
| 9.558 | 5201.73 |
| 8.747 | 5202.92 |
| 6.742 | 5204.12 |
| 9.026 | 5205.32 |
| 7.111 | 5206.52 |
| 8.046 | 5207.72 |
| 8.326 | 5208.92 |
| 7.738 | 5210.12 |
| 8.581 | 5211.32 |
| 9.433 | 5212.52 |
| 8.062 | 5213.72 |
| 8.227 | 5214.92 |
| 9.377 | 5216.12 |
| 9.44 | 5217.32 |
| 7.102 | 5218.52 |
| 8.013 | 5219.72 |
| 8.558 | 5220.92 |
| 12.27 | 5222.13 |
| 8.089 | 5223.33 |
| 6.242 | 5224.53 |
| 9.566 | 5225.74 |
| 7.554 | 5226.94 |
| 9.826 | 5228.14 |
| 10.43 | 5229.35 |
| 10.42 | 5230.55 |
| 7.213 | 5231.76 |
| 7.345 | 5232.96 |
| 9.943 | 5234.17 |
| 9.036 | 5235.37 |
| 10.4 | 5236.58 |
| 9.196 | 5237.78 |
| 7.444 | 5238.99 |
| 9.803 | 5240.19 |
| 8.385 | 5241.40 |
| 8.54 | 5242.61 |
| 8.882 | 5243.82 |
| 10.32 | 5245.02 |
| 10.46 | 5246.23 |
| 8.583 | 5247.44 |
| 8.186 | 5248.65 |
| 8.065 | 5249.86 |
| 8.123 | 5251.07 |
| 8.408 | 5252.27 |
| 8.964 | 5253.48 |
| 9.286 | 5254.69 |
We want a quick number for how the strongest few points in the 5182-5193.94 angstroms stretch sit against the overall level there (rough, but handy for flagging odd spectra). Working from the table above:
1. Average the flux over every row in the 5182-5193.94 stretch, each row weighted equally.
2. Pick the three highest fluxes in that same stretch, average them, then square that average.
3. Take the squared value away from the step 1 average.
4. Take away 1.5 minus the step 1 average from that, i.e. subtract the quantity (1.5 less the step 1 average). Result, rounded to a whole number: -54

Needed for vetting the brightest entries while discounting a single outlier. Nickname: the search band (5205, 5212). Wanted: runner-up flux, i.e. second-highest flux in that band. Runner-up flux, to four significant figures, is 8.581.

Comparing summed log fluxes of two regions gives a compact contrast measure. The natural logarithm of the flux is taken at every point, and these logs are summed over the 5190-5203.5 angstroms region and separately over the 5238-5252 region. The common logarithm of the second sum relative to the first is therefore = 0.0125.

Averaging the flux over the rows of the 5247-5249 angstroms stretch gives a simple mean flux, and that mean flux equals 8.4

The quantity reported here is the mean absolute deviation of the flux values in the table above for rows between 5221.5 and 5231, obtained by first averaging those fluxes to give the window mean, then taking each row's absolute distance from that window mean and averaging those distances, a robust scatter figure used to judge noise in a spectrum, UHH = 1.50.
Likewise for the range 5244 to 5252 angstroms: 0.96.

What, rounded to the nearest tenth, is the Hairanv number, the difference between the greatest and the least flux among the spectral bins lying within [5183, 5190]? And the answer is 2.7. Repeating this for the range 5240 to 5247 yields 2.1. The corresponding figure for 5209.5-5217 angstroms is 1.7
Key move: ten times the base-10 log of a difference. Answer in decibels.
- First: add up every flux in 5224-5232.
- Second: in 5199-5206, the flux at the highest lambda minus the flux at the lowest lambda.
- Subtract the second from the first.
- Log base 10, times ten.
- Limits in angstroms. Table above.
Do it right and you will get 17.8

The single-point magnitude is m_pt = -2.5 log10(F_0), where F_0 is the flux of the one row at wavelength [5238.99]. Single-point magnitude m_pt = -2.18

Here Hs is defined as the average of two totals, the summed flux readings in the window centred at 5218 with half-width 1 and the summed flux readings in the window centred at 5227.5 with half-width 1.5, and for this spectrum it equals 17.0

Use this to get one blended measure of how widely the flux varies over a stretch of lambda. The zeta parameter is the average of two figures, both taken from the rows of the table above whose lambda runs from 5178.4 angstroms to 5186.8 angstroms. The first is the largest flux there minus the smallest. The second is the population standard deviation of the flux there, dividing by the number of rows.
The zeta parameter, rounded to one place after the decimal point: 2.8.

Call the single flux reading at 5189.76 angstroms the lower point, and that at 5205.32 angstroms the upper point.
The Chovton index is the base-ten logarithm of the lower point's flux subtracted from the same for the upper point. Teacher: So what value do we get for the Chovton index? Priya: 0.013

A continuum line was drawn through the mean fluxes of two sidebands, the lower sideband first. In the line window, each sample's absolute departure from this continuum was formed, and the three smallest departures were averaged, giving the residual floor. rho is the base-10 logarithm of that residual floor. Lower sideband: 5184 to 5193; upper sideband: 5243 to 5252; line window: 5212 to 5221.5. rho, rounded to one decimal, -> -0.9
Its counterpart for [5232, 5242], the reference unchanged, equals -0.3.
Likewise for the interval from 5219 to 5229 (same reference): -0.6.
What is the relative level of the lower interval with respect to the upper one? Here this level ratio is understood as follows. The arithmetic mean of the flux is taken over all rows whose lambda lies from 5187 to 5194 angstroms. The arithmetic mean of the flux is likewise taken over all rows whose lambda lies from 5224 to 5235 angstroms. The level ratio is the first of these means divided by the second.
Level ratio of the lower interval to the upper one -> 0.874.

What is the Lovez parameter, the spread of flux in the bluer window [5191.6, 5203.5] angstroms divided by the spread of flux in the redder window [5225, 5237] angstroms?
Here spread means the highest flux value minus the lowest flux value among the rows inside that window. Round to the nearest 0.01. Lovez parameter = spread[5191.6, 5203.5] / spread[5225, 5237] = 0.97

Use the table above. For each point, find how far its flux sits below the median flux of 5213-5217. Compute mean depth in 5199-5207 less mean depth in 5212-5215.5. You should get 0.4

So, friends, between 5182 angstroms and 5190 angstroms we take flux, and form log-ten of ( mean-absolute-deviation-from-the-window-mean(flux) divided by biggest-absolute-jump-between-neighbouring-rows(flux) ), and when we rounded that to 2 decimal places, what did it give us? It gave -0.43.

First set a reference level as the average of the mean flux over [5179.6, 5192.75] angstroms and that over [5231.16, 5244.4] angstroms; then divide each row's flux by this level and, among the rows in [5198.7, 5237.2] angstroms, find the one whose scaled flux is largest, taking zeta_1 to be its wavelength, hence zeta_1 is 5222.13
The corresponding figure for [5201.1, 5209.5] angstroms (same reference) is 5201.73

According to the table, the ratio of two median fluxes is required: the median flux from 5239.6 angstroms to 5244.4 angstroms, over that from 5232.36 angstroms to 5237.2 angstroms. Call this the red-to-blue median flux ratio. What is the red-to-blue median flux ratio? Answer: 0.92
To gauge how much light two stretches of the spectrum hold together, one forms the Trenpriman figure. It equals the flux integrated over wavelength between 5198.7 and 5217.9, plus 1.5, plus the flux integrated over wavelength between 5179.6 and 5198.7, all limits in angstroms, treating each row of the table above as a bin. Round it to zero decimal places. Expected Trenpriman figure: 313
